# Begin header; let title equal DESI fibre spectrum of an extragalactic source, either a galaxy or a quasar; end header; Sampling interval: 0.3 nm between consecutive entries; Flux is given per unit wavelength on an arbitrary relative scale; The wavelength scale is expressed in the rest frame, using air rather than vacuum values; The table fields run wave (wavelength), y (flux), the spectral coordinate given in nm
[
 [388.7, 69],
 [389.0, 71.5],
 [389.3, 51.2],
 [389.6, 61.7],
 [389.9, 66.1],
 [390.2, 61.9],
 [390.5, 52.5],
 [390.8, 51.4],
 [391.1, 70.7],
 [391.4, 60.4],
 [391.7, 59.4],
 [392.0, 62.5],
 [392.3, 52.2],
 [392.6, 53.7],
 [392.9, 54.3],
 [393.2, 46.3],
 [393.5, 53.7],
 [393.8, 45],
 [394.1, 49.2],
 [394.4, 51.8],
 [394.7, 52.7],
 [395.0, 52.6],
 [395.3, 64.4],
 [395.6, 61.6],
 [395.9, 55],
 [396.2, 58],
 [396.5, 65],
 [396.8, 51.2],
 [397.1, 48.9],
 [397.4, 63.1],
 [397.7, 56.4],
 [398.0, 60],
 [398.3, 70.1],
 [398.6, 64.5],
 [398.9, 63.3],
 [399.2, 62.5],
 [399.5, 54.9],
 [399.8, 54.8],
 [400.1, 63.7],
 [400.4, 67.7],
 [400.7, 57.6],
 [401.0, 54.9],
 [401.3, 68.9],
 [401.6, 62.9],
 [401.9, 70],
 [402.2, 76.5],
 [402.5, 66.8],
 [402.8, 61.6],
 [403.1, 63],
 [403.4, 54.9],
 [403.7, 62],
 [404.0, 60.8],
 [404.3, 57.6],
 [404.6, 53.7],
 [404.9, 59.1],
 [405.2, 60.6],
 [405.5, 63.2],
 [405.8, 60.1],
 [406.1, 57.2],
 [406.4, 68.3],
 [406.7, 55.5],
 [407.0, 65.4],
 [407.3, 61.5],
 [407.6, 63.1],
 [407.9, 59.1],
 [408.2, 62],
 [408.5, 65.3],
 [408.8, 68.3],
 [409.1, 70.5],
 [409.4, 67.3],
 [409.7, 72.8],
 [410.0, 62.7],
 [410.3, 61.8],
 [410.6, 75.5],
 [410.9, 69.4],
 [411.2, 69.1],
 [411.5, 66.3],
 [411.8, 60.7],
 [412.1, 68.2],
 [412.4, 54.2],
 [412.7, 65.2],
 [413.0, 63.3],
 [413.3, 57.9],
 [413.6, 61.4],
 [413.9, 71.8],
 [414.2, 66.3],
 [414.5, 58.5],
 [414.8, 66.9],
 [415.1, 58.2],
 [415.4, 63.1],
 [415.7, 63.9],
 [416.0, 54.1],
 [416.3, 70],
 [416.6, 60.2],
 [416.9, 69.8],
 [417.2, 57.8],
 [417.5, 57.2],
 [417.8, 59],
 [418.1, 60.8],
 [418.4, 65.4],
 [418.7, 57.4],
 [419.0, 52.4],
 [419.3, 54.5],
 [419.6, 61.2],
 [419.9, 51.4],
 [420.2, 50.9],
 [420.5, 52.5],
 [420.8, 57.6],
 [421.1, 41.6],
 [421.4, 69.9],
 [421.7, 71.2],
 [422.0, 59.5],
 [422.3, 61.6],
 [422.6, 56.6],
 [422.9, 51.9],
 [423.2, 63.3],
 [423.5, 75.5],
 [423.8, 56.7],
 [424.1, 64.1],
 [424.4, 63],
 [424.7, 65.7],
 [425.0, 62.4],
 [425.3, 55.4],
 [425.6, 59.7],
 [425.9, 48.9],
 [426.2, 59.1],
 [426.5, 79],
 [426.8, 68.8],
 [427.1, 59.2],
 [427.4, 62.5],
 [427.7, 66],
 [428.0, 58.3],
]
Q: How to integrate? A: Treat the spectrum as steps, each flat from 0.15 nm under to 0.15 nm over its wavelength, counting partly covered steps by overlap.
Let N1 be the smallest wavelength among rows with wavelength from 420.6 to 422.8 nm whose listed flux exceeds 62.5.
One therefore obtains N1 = 421.4 nm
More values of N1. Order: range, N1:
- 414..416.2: 414.2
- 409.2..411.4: 409.4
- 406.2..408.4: 406.4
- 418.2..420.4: 418.4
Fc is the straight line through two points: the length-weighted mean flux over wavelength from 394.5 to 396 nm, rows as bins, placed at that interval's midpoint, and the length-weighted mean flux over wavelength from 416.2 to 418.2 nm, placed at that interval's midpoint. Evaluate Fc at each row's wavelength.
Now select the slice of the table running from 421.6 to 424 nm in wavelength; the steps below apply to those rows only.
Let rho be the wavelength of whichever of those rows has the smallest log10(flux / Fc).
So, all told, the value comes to 422.9 nm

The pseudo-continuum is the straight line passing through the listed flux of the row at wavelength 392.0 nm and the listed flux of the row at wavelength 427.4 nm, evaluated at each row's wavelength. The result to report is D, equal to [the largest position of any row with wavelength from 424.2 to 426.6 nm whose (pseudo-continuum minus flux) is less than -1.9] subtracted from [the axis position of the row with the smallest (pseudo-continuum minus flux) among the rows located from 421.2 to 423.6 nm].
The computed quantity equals -3.00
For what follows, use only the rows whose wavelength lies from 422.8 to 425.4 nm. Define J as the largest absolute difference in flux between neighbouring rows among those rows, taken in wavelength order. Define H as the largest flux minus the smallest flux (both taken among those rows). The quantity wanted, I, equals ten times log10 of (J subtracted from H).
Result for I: 7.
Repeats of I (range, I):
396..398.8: 8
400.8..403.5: 9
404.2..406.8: 3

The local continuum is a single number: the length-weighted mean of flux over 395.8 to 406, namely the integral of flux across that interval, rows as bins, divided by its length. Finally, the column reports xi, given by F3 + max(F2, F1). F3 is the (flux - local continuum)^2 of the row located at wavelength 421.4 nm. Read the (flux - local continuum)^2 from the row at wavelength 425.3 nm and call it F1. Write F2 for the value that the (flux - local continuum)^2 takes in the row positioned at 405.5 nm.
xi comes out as 111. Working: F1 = 31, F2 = 5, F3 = 79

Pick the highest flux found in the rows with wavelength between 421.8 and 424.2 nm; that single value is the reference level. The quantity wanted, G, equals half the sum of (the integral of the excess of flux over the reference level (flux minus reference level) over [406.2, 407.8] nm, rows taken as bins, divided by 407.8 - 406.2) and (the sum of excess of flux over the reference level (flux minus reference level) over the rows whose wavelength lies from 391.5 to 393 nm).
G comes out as -54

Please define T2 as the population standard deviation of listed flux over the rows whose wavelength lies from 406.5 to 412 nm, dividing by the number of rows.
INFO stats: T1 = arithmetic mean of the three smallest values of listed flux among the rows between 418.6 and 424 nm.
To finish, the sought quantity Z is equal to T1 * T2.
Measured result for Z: 236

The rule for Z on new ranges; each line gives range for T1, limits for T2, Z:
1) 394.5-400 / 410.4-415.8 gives 268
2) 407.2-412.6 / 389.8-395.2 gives 382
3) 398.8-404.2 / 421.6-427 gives 412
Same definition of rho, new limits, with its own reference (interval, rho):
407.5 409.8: 407.9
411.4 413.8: 412.4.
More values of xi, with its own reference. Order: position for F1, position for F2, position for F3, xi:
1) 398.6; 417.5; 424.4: 18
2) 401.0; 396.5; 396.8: 133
